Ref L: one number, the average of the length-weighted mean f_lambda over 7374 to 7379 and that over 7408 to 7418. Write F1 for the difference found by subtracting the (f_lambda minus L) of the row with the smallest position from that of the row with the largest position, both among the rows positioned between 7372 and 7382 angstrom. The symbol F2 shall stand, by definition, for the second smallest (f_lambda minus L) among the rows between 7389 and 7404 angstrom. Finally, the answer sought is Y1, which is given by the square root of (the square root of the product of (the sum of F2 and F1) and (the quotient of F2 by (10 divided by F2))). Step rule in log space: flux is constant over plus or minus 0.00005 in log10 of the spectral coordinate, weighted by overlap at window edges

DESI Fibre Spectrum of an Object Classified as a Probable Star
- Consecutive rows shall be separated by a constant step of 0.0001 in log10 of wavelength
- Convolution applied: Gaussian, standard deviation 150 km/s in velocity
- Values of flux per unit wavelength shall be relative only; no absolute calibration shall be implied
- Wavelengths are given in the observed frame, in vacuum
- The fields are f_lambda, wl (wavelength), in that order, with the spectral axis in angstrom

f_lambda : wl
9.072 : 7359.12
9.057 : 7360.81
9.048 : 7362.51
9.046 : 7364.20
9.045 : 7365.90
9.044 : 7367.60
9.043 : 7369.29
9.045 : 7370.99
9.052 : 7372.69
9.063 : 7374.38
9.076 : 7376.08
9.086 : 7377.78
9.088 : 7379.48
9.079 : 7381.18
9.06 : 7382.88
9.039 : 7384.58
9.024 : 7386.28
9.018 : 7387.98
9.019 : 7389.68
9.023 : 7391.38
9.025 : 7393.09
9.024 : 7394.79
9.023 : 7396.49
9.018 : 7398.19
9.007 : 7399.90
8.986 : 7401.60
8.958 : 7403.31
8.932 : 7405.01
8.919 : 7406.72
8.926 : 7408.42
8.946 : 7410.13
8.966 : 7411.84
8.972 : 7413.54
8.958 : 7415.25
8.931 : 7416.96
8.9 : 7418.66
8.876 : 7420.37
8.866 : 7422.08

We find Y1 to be 0.02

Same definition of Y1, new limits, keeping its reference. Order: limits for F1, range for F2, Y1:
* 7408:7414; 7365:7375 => 0.05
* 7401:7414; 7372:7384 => 0.05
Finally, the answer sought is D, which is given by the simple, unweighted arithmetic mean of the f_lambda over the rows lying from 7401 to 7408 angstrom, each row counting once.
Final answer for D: 8.95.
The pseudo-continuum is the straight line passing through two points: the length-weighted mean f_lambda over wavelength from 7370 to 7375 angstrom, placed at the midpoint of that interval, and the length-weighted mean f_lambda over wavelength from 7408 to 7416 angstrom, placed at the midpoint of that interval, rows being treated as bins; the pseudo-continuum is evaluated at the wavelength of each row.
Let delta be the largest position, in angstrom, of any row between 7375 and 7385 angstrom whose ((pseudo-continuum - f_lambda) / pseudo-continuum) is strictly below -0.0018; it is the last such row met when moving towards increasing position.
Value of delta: 7382.88 angstrom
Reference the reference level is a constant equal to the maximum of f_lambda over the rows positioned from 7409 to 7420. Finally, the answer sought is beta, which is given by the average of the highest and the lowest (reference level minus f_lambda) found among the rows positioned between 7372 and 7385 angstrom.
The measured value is -0.09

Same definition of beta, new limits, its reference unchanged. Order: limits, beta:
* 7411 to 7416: 0.01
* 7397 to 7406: 0.00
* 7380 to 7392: -0.08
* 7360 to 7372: -0.08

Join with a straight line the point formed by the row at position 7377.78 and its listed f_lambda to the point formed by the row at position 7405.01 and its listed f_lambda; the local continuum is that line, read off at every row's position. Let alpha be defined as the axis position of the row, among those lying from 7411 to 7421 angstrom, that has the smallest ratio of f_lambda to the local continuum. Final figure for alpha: 7420.37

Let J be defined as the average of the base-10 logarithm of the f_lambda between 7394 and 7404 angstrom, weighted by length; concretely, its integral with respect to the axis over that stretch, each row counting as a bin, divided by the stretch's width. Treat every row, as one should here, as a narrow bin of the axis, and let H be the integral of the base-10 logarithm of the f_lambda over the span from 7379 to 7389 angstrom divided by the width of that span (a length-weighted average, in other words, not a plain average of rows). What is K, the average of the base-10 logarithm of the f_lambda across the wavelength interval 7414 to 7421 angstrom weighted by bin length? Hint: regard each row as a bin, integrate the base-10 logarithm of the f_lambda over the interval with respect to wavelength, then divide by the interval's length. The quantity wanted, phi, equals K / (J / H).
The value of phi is 0.953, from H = 0.957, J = 0.954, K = 0.951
